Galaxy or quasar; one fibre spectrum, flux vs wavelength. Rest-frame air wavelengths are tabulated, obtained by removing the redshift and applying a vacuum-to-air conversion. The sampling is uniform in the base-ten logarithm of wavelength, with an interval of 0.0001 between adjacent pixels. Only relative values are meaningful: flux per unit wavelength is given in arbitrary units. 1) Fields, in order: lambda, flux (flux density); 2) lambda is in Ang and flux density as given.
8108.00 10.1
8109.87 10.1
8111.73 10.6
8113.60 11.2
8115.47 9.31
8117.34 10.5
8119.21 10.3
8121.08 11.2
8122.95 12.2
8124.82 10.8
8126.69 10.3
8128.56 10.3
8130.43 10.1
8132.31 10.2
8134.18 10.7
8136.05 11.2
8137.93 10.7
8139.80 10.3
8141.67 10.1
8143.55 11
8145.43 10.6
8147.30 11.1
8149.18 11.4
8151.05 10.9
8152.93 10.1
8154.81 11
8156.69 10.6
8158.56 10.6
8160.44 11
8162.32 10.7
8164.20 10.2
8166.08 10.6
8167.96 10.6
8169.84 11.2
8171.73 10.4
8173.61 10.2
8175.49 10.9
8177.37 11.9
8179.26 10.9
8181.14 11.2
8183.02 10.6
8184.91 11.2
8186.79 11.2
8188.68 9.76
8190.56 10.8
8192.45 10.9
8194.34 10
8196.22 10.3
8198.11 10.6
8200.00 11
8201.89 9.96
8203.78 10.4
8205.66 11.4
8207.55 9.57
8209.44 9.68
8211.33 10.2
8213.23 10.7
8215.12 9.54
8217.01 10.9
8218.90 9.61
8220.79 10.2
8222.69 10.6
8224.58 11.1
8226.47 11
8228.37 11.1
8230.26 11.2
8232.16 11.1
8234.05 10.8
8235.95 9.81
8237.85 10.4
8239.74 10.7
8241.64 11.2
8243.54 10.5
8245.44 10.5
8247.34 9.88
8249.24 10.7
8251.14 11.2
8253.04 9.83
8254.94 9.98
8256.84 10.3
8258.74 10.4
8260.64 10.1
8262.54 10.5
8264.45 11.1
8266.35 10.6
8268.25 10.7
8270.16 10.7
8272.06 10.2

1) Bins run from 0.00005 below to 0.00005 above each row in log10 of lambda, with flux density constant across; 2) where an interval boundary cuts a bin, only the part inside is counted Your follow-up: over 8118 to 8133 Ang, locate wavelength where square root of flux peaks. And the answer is 8122.95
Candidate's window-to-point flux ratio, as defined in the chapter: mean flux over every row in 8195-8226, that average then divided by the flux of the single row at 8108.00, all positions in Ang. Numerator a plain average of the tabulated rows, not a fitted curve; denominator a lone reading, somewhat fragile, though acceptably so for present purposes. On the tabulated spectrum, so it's 1.03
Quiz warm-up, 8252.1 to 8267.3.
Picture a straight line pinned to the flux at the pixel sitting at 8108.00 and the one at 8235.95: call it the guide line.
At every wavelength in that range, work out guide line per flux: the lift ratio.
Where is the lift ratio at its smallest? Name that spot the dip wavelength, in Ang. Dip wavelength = 8264.45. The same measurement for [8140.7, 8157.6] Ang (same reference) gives 8149.18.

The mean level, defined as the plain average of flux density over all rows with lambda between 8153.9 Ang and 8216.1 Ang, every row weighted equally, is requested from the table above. 10.6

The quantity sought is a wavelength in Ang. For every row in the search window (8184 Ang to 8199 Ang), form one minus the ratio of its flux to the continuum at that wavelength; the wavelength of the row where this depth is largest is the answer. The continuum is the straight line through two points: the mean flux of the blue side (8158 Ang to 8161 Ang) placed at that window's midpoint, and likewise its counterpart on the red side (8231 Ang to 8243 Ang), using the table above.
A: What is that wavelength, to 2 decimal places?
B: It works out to 8188.68 Ang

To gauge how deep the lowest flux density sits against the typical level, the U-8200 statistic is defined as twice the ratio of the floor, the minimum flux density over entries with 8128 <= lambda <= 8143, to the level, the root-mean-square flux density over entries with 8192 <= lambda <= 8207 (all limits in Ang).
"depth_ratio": 1.91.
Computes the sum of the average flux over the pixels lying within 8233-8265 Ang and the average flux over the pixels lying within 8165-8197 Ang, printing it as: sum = 21.2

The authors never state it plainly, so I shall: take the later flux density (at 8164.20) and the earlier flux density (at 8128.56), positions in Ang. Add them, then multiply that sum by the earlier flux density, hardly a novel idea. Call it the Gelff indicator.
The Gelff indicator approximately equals 211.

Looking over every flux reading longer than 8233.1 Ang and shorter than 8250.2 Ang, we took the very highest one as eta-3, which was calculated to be 11.2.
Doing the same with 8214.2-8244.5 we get 11.2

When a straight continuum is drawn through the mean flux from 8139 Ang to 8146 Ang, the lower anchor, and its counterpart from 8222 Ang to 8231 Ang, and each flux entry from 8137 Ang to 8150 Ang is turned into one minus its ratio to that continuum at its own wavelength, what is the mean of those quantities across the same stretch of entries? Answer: -0.023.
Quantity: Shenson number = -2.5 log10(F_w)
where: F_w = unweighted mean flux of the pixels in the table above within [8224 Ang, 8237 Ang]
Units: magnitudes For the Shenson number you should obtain -2.59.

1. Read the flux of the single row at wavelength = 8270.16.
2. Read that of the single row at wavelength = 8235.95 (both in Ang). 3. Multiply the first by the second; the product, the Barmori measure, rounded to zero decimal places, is 105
